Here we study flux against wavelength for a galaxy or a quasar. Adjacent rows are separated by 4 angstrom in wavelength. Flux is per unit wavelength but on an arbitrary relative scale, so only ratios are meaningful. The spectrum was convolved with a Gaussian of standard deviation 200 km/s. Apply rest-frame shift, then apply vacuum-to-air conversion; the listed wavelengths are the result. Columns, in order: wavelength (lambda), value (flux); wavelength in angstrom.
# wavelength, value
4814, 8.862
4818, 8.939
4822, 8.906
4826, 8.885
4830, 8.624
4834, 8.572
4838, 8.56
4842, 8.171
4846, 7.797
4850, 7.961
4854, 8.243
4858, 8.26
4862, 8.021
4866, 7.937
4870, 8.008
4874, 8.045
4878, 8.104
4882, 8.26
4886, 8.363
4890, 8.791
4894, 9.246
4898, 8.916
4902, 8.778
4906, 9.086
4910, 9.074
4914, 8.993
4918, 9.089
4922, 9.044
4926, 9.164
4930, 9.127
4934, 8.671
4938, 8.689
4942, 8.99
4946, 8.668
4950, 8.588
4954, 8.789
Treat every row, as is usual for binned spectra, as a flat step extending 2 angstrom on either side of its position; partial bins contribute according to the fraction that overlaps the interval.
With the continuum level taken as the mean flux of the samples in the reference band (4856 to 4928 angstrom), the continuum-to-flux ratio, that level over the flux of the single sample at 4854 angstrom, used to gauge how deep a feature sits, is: 1.05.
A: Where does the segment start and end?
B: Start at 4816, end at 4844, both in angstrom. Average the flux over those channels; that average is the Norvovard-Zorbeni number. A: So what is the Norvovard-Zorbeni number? 8.67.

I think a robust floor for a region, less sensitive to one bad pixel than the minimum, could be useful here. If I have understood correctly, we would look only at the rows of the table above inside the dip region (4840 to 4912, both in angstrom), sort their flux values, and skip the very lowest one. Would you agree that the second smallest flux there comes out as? 7.937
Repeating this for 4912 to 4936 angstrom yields 8.993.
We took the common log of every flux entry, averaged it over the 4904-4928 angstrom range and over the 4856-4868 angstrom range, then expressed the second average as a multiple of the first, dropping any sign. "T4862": 0.95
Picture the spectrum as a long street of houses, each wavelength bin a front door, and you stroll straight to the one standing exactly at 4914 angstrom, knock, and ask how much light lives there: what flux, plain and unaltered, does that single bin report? 8.993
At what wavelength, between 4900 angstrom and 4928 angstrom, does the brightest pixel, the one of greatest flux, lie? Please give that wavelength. 4926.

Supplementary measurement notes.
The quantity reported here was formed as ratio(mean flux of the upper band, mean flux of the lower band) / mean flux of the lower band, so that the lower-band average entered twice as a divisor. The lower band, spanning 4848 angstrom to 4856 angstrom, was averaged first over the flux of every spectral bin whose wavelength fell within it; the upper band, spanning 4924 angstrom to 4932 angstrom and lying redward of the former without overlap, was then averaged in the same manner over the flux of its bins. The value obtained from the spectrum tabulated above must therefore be 0.139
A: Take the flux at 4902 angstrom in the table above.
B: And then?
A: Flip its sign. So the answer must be -8.8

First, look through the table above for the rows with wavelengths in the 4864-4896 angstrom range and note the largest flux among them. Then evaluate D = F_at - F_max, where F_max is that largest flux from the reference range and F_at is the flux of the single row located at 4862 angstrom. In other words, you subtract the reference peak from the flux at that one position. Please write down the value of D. -1.2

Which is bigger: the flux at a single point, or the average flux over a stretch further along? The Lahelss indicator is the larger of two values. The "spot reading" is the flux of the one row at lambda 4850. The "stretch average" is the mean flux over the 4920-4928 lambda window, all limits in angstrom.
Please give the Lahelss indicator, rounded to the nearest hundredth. 9.10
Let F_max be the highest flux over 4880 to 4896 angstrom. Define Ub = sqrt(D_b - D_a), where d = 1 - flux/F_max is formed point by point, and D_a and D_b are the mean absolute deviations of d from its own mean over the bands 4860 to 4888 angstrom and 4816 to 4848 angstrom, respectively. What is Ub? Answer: 0.135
